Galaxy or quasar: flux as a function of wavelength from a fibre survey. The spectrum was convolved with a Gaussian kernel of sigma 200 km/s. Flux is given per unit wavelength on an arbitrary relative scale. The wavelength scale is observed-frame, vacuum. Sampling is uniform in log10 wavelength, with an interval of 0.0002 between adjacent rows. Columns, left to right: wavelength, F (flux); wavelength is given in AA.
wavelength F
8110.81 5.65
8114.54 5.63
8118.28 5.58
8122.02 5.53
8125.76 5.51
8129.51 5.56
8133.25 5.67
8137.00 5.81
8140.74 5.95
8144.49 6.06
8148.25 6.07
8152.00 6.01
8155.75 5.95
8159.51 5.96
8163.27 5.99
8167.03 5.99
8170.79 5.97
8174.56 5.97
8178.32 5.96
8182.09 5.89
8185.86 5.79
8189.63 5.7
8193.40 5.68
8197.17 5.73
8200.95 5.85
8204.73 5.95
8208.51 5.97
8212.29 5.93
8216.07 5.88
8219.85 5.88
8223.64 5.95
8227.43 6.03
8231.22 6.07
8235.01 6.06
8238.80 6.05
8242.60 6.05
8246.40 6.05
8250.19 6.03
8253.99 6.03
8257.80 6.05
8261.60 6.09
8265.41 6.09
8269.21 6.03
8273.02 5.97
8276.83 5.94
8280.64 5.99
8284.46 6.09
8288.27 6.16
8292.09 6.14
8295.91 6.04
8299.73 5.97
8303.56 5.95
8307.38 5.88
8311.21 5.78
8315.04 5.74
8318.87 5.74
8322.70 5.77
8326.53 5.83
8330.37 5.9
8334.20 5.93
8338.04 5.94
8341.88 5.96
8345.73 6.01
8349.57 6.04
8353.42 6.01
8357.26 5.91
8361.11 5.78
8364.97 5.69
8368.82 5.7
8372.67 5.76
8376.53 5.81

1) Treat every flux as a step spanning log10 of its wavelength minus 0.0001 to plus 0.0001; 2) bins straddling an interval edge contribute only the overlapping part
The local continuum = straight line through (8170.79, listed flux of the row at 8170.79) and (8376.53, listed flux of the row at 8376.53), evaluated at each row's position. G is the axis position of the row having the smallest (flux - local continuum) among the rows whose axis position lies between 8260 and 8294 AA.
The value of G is 8276.83 AA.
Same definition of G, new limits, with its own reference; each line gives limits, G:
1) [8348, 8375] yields 8364.97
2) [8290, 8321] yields 8315.04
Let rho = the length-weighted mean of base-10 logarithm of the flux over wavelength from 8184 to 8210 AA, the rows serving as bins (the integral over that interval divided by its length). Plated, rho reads 0.764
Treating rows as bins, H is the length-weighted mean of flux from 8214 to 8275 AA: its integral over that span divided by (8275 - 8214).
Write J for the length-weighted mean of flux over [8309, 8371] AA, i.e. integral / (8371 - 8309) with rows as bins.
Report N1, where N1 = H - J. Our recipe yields 0.16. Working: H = 6.02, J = 5.858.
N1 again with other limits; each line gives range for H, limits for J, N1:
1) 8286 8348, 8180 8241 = 0.02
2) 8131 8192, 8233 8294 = -0.13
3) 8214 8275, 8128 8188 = 0.11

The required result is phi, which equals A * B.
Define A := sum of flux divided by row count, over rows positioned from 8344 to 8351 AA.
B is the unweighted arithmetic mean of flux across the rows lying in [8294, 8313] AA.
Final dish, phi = 35.7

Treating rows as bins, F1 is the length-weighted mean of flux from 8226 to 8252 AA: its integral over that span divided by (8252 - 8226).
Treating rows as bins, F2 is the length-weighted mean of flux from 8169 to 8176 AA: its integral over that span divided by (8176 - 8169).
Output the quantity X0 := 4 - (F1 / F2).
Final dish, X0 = 2.99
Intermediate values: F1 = 6.05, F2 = 5.96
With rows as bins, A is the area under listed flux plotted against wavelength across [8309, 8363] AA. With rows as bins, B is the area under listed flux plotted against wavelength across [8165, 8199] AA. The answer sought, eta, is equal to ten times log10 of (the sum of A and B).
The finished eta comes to 27.1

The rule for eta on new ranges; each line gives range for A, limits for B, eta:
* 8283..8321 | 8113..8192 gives 28.4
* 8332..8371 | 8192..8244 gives 27.3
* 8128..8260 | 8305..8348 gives 30.2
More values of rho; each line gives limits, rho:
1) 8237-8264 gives 0.782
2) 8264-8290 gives 0.781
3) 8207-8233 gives 0.775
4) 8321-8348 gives 0.772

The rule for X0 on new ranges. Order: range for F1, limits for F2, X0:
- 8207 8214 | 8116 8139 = 2.94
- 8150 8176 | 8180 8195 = 2.96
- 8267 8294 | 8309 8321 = 2.95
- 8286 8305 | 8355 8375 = 2.95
